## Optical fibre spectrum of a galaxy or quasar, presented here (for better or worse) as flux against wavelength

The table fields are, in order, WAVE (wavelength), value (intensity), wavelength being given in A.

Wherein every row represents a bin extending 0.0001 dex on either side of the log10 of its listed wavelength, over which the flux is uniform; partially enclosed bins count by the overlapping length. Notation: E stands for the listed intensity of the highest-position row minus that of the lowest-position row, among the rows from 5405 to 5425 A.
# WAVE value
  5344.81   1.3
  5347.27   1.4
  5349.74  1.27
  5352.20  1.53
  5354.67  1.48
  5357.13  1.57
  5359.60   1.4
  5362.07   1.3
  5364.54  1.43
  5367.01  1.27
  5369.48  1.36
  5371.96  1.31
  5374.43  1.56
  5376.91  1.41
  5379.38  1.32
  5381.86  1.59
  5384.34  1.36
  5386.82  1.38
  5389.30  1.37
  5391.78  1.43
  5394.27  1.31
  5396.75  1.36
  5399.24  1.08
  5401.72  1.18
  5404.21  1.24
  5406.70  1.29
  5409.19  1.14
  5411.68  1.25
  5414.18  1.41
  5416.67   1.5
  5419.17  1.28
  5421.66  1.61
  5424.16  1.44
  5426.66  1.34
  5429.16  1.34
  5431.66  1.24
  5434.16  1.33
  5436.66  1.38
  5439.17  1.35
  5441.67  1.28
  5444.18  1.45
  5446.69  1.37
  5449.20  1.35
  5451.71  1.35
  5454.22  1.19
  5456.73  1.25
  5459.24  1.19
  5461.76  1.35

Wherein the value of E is 0.15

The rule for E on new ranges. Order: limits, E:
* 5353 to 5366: -0.05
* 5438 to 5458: -0.10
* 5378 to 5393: 0.11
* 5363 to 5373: -0.12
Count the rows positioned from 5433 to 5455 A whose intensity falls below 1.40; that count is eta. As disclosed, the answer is 8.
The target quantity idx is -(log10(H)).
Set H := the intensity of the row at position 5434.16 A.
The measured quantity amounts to -0.124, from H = 1.33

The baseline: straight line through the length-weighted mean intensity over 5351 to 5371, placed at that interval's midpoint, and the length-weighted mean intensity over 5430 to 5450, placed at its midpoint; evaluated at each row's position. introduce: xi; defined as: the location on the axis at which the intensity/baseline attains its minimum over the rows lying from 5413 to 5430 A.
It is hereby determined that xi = 5419.17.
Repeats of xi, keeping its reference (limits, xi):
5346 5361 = 5349.74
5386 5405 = 5399.24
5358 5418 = 5399.24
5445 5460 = 5454.22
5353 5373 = 5367.01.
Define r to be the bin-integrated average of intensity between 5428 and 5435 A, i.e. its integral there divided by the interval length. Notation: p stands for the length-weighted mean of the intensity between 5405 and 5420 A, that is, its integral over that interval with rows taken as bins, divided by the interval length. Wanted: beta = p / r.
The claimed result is 1.01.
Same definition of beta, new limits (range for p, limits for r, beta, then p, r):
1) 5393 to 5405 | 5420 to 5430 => 0.86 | 1.23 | 1.43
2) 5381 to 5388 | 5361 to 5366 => 1.05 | 1.44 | 1.36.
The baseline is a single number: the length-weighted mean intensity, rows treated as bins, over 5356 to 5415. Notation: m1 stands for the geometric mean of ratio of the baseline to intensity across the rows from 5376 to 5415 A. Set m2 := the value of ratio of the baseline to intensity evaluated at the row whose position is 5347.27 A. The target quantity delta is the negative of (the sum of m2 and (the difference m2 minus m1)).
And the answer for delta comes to -0.90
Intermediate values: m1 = 1.02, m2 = 0.96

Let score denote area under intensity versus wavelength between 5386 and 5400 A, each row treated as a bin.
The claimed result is 18.6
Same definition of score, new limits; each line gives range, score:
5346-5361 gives 21.6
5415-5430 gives 21.3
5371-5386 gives 21.4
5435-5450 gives 20.4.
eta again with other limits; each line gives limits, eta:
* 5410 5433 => 5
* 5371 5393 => 5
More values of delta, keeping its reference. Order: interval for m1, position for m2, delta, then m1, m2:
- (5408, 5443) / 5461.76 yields -0.99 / 1.00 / 1.00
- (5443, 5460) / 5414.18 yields -0.88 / 1.03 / 0.95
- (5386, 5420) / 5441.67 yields -1.06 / 1.04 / 1.05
